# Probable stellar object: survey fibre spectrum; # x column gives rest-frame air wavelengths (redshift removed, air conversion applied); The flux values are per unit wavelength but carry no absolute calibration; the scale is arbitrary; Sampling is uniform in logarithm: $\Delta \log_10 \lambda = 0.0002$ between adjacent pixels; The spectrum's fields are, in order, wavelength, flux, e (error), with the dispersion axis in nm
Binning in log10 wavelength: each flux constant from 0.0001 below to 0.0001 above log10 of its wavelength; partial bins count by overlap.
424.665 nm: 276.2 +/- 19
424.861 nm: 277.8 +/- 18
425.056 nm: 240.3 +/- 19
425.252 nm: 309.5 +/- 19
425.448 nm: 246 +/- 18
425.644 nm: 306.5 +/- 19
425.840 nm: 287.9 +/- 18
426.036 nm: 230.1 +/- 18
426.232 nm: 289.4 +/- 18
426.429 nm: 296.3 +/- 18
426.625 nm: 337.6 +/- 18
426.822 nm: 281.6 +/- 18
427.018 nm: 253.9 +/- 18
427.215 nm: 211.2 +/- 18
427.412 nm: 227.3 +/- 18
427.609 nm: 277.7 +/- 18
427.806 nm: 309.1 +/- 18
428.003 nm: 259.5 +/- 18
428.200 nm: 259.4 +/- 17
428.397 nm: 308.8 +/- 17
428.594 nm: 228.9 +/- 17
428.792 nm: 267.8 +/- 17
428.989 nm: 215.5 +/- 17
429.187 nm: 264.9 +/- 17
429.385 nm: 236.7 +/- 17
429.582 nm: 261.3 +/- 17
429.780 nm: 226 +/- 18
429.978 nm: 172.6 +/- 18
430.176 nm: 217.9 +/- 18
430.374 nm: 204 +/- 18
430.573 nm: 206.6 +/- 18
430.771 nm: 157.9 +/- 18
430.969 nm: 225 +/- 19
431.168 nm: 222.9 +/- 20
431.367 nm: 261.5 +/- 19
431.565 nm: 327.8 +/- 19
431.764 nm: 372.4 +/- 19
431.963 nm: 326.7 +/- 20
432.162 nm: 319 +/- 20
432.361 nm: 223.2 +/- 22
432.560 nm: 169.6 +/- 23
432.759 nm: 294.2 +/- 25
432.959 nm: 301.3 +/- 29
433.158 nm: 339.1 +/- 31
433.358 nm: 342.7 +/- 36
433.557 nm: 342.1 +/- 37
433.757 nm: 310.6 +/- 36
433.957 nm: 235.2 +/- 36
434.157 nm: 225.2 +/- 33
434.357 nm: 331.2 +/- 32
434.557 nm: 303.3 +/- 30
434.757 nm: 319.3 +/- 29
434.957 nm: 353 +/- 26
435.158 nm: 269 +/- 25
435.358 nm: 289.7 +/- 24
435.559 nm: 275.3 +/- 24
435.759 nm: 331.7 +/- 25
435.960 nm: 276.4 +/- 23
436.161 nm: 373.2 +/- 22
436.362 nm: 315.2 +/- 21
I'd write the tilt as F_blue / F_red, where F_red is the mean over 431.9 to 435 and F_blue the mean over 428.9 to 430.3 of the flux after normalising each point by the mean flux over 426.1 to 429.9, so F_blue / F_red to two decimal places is 0.77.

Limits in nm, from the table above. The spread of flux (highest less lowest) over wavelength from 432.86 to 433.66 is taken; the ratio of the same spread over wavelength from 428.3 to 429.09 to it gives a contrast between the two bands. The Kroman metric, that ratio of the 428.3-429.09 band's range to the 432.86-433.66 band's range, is 2.3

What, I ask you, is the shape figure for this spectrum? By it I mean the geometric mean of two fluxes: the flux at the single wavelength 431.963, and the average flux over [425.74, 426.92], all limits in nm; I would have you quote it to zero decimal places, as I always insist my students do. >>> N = 306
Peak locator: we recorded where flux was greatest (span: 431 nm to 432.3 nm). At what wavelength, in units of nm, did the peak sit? 431.764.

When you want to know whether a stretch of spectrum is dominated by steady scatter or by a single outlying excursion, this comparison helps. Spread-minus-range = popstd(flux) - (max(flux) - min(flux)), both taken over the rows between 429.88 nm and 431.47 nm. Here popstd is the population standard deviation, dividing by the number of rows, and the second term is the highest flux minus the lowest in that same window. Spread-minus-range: -73.5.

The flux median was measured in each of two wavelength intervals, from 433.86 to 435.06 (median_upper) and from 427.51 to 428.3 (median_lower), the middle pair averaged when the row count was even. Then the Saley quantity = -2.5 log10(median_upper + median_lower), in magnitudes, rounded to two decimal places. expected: -6.91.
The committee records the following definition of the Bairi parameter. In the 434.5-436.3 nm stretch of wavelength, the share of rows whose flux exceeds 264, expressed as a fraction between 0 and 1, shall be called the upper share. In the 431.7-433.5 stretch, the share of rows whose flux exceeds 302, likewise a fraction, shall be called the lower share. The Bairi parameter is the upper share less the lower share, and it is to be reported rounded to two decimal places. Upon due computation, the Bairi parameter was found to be 0.44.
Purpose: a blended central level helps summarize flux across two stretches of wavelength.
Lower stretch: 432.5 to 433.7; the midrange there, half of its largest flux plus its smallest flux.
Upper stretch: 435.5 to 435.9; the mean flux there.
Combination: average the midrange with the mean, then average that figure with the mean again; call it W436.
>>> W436 292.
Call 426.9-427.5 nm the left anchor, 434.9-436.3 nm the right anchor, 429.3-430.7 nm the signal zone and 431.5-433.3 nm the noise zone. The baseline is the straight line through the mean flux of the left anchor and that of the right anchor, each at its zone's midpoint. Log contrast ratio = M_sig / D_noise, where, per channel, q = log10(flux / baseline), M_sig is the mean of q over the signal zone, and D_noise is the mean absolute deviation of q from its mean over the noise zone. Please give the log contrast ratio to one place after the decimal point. -1.0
